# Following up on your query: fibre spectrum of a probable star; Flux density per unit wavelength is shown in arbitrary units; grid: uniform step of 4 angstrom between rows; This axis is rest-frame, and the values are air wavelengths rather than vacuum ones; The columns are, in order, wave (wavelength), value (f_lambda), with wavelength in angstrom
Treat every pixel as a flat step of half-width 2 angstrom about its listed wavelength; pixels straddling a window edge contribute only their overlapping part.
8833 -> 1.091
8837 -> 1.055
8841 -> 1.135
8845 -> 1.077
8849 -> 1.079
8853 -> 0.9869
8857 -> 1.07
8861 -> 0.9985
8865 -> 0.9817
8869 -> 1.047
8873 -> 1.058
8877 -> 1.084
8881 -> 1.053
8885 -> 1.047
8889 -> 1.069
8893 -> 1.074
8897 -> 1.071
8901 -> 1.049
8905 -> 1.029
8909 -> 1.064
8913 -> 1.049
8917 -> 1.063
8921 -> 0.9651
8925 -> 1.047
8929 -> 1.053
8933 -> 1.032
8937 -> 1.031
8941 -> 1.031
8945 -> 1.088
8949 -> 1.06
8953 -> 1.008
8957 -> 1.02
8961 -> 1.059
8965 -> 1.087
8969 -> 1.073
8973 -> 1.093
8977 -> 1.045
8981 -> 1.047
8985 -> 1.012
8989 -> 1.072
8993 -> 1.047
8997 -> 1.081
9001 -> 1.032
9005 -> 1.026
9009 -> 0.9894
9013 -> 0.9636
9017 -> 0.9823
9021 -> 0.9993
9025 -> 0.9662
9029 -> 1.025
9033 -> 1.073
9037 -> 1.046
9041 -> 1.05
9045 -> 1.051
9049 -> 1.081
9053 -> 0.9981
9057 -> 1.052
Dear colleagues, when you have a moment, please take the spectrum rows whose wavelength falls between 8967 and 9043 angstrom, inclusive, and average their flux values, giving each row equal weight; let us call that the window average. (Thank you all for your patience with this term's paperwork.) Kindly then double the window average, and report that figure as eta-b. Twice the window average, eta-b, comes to 2.07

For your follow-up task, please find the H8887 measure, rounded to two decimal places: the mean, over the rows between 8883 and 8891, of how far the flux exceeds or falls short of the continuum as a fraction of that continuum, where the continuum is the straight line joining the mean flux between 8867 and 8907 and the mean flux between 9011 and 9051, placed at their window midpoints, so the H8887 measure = 0.00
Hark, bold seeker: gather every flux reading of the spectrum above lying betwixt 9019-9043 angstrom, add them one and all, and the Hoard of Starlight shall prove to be 6.2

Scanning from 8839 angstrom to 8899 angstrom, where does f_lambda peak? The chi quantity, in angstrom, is 8841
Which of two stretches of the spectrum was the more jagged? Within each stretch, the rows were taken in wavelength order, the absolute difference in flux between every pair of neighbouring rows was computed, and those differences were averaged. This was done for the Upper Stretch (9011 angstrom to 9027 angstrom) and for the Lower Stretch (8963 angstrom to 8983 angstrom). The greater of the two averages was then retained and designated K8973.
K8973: 0.023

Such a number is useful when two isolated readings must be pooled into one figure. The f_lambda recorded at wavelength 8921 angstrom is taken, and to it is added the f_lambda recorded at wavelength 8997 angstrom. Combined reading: 2.05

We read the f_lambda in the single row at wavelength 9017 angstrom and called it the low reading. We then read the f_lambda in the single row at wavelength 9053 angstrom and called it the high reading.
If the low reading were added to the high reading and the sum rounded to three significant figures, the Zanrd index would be 1.98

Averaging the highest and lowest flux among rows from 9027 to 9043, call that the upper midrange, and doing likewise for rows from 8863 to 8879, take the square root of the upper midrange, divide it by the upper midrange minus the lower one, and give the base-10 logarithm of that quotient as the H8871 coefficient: 1.80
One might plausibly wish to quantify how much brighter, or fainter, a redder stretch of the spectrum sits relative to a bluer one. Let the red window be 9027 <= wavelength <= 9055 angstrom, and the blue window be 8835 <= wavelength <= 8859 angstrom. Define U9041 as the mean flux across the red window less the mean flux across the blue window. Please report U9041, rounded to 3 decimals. -0.021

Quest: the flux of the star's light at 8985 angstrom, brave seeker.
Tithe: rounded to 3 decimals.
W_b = 1.012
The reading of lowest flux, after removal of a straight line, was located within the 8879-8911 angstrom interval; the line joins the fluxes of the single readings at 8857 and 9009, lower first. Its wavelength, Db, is 8905 angstrom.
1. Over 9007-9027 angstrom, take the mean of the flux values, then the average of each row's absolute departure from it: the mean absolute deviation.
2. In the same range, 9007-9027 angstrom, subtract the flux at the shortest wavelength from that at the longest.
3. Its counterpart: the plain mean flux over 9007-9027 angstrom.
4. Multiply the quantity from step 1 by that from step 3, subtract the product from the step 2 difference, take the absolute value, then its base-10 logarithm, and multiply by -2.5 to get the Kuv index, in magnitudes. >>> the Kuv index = 3.6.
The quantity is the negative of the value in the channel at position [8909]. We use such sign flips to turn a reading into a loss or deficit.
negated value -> -1.06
